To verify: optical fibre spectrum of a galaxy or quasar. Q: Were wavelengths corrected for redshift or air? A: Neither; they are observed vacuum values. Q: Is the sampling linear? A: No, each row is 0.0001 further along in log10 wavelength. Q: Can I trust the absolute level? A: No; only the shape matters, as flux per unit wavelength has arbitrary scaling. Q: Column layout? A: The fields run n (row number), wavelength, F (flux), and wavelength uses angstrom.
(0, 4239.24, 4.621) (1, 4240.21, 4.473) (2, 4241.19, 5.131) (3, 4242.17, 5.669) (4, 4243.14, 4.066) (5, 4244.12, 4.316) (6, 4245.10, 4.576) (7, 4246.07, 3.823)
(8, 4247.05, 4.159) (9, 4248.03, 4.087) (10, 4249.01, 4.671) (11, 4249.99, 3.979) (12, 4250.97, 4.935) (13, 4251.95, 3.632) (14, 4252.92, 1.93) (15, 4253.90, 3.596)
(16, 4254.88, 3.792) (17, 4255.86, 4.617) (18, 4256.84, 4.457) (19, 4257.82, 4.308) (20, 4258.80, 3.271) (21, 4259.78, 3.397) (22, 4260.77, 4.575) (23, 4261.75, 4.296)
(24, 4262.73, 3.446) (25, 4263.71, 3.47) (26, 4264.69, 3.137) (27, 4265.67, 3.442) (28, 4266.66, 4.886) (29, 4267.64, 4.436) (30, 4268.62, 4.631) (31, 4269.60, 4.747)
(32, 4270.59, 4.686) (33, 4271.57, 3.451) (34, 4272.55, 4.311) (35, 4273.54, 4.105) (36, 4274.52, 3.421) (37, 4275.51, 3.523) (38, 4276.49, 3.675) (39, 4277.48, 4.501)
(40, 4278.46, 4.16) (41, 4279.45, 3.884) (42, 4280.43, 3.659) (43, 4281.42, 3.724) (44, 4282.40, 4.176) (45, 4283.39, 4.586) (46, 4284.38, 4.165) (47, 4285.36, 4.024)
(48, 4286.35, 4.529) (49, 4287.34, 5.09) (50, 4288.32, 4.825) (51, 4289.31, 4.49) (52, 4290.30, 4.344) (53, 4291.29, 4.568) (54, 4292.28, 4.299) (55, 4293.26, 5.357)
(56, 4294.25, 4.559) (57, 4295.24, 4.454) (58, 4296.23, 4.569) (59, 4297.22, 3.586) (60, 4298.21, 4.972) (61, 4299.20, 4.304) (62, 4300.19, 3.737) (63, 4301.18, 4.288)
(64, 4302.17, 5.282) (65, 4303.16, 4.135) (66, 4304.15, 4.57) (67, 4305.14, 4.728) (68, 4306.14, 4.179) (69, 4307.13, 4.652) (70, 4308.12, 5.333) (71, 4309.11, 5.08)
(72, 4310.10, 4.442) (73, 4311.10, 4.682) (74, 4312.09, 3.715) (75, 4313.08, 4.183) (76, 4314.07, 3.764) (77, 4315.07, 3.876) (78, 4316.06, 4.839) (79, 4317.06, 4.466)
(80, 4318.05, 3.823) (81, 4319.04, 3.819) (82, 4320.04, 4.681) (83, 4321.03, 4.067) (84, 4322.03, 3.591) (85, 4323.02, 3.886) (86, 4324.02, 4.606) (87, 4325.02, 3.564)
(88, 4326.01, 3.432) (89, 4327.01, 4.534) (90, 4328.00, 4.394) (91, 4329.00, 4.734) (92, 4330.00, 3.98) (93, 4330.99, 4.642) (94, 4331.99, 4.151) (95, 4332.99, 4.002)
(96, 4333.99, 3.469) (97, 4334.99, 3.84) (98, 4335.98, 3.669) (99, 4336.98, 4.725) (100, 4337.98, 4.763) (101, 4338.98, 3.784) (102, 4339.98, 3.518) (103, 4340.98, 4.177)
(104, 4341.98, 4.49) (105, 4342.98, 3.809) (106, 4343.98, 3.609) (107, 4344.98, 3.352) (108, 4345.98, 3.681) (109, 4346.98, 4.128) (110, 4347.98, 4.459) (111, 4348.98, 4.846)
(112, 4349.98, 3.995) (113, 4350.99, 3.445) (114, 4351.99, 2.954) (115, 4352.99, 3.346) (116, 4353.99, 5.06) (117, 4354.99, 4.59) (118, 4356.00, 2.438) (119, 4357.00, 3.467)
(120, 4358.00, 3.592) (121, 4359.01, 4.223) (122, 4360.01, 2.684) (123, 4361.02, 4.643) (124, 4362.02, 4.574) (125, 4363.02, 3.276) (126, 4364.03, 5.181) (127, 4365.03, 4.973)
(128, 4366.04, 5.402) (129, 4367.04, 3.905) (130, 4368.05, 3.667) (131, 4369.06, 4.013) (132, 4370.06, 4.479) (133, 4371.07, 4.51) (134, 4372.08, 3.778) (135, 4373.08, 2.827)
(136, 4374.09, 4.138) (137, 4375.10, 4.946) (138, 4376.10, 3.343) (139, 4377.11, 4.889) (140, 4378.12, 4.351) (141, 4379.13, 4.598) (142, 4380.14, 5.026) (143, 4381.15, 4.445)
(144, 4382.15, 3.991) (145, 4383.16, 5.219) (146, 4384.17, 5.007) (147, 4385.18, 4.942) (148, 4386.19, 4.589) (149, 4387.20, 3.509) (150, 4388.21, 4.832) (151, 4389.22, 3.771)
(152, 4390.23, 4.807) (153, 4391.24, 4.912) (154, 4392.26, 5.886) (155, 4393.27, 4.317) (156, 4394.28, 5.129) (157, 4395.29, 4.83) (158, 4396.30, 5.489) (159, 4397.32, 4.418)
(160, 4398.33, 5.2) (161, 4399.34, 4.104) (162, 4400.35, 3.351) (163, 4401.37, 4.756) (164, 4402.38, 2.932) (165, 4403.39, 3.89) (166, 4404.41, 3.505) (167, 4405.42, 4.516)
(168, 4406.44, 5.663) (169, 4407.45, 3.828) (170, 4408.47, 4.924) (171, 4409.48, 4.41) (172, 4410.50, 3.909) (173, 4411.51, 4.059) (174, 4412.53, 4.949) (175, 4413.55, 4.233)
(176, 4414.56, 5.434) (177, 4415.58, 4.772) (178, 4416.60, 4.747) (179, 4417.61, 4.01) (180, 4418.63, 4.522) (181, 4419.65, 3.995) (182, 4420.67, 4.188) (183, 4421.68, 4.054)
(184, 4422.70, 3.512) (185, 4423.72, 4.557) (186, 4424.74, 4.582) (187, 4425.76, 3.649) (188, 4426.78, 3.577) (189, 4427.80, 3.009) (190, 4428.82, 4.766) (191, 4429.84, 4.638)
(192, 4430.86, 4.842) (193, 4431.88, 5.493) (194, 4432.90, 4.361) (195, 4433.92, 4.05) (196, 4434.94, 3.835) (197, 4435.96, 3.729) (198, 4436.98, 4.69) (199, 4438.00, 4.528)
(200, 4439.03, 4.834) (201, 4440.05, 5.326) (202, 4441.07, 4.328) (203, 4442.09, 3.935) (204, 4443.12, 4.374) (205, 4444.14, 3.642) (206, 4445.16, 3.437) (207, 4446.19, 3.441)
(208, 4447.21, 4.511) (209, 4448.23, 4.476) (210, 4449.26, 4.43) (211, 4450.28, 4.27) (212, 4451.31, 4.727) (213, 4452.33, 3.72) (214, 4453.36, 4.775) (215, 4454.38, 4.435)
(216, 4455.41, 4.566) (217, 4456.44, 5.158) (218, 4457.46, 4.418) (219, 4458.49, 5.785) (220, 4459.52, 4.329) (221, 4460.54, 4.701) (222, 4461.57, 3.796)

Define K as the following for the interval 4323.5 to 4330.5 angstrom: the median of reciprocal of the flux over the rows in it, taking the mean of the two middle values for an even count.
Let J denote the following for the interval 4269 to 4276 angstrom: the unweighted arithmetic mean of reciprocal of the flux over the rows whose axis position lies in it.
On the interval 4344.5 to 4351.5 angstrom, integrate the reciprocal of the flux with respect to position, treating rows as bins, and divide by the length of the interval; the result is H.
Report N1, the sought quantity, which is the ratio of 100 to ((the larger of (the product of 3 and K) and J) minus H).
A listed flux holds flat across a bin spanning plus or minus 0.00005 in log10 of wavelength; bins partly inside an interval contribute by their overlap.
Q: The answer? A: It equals 234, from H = 0.25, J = 0.252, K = 0.228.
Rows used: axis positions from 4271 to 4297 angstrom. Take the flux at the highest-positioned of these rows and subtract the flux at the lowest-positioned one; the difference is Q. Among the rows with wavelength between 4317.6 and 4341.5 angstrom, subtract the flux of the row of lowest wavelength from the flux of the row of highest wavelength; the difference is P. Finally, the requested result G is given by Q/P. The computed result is 3.2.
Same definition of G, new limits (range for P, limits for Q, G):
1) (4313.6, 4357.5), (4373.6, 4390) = 1.2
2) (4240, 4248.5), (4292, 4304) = 0.4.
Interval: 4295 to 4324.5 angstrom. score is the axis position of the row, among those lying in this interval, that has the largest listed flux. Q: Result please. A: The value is 4308.12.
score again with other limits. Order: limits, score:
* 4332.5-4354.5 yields 4353.99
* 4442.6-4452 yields 4451.31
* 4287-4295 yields 4293.26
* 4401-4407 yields 4406.44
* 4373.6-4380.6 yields 4380.14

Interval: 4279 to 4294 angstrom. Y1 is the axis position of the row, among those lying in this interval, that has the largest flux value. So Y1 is 4293.26 angstrom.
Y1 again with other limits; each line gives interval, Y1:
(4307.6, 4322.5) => 4308.12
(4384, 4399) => 4392.26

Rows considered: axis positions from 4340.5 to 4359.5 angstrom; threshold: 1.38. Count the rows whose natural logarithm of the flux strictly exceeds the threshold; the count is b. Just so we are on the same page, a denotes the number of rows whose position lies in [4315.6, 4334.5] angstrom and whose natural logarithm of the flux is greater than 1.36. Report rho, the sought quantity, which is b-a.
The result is -3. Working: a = 12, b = 9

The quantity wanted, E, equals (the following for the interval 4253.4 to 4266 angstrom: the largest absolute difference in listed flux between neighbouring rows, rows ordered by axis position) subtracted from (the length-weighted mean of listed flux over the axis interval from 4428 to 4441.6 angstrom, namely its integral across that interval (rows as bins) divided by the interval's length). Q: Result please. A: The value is 3.36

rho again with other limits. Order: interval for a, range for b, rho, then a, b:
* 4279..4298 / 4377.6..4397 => 2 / 15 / 17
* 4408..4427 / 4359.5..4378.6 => -4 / 16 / 12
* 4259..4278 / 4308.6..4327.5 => 0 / 10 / 10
